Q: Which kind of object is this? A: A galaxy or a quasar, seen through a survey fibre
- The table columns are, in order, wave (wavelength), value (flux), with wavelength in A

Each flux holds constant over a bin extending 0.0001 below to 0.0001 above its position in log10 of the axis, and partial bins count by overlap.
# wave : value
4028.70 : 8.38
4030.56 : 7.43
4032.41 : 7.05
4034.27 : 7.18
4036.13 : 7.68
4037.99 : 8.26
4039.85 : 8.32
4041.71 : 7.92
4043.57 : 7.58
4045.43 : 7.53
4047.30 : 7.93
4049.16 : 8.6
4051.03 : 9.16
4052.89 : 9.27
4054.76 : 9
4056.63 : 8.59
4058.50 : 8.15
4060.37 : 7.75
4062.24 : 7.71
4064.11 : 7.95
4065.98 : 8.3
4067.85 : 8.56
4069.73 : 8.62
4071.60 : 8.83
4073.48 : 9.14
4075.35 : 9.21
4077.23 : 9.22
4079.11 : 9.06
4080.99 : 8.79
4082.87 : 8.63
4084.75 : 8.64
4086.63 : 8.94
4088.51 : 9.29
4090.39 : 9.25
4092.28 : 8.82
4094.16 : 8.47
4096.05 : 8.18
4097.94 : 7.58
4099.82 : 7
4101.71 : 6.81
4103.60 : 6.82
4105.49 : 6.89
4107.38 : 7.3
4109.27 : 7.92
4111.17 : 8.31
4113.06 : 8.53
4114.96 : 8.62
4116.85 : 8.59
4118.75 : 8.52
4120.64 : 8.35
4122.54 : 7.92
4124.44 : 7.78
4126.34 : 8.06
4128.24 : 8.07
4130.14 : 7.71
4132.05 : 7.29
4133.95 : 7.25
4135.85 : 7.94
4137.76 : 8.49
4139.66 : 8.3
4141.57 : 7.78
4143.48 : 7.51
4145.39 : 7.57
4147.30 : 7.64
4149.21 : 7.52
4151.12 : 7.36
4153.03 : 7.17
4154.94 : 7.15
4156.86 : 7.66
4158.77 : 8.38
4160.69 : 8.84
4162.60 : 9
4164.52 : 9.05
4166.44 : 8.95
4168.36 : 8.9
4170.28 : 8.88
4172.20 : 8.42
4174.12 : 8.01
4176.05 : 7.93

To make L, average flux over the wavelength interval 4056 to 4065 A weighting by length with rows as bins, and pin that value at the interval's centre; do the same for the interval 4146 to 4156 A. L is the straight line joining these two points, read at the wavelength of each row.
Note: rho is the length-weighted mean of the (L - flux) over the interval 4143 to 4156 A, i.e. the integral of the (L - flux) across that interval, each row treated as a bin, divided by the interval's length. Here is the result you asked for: 0.0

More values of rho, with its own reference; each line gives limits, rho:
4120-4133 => -0.3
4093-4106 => 0.3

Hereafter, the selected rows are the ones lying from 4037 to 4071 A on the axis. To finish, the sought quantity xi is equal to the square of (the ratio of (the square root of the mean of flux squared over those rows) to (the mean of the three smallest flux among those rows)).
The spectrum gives 1.19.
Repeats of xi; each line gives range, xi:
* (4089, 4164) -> 1.34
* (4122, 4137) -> 1.09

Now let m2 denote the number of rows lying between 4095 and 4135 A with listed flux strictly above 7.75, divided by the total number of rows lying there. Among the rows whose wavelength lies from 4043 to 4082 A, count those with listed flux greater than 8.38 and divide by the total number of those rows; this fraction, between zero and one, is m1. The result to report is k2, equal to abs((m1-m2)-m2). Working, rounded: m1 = 0.62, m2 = 0.57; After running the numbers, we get 0.52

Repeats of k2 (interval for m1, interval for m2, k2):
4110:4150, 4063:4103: 1.48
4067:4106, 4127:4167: 0.24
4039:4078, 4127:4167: 0.43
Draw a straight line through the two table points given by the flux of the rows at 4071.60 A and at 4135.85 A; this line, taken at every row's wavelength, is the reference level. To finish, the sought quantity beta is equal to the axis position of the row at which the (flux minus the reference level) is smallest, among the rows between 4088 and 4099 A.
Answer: 4097.94 A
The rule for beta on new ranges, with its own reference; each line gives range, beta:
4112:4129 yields 4124.44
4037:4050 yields 4045.43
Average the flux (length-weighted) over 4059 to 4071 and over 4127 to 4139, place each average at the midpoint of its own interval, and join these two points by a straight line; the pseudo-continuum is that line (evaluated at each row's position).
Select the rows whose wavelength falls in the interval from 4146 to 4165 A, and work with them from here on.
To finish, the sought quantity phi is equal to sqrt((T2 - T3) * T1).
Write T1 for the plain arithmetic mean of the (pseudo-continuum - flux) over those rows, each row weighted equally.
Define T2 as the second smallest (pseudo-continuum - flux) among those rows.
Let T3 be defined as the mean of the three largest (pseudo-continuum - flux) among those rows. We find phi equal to 0.72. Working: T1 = -0.3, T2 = -1.3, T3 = 0.5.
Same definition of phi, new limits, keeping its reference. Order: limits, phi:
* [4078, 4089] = 0.54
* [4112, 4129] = 0.50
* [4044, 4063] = 0.45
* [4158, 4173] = 0.72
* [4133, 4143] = 0.33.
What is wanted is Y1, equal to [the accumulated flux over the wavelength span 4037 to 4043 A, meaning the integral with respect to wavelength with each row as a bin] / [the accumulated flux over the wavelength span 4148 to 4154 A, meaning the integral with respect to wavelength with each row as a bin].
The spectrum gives 1.10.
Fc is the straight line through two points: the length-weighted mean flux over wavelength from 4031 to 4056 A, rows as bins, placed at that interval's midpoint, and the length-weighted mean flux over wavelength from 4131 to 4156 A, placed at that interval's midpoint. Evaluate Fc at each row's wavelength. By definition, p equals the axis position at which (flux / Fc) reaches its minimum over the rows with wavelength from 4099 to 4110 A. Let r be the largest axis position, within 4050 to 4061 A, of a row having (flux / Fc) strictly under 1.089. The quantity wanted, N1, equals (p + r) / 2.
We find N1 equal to 4081.0 A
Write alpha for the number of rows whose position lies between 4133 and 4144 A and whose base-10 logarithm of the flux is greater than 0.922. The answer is 1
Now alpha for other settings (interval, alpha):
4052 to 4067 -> 3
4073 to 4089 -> 9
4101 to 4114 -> 1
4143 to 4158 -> 0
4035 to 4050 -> 1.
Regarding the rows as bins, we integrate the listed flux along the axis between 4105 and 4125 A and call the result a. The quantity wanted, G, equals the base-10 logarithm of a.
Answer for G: 2.21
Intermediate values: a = 162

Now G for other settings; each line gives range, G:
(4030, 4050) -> 2.19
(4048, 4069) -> 2.25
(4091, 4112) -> 2.21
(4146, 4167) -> 2.23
